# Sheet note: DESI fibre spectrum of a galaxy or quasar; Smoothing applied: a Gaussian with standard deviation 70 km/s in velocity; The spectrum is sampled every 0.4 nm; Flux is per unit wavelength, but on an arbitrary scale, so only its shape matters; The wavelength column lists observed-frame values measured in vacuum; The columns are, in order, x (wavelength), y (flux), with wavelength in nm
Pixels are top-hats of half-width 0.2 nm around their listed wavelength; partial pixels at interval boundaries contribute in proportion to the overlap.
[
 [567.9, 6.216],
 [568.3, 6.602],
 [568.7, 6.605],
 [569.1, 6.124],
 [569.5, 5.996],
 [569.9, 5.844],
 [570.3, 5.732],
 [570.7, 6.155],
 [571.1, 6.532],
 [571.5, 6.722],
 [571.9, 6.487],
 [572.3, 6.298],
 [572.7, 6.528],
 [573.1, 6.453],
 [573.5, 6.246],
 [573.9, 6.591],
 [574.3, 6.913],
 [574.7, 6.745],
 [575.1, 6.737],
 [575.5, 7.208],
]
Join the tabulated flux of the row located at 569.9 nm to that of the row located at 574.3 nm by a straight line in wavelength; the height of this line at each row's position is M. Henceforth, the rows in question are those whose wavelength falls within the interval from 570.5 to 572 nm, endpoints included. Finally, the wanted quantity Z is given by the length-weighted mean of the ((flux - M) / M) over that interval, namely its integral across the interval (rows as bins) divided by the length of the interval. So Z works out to 0.048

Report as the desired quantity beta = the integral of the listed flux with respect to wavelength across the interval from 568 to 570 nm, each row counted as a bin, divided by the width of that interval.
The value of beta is 6.3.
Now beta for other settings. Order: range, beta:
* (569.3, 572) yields 6.2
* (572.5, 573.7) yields 6.4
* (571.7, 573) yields 6.4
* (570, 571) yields 6.0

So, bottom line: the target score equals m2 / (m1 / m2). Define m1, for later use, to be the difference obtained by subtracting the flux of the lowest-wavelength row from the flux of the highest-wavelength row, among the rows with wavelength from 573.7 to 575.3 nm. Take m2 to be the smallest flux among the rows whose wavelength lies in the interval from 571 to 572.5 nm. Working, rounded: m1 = 0.15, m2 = 6.298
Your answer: 272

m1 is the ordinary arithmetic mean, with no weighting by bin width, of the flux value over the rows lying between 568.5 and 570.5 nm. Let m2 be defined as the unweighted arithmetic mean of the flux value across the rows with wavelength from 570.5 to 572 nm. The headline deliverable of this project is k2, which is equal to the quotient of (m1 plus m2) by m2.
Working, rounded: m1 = 6.1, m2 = 6.47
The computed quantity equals 1.94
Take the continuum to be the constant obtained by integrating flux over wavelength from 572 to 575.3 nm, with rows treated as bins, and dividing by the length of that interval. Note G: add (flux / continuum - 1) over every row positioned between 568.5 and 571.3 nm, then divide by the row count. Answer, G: -0.064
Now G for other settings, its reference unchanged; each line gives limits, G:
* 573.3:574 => -0.022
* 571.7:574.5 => -0.009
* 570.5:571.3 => -0.033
